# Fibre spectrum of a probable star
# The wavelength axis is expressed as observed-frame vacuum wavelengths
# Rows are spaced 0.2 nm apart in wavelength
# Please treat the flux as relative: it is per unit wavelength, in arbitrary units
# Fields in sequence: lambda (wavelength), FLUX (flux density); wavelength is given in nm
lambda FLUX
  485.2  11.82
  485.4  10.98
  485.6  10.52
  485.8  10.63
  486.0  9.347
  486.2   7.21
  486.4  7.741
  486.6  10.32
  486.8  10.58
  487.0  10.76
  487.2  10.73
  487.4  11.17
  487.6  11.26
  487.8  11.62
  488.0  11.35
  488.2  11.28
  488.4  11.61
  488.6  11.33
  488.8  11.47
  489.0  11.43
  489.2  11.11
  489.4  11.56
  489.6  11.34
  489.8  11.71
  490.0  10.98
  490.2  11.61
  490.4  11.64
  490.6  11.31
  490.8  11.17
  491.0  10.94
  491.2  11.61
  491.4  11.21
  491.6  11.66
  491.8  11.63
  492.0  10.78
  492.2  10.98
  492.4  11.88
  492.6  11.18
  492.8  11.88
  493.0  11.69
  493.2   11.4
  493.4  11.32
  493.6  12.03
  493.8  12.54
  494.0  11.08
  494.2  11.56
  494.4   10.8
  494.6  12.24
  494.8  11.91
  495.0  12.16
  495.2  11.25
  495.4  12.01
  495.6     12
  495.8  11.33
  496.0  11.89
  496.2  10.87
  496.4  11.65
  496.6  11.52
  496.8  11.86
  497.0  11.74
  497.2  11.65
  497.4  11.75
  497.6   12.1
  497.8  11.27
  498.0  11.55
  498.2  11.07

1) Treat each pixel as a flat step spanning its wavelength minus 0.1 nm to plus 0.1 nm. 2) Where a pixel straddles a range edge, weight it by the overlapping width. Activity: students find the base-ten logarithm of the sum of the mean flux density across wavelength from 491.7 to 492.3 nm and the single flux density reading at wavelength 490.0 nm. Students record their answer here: 1.34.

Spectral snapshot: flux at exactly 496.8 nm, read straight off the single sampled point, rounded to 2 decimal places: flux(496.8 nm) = 11.86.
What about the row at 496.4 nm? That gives 11.65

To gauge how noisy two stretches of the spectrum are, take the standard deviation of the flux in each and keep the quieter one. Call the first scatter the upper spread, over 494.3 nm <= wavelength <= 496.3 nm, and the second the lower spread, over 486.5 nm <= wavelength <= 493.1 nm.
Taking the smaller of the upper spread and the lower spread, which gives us 0.38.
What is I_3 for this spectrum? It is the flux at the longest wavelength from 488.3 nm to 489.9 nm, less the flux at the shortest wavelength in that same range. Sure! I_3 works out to 0.10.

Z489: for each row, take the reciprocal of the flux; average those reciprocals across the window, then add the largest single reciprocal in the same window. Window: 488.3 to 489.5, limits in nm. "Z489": 0.178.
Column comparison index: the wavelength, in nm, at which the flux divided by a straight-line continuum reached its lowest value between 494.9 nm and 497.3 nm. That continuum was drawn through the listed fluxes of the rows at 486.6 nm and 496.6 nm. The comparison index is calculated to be 496.2 nm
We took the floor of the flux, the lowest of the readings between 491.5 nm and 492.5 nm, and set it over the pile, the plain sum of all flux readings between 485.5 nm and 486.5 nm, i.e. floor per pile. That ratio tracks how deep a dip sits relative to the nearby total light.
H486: 0.237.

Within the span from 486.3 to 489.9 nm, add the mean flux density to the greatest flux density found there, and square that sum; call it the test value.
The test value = 517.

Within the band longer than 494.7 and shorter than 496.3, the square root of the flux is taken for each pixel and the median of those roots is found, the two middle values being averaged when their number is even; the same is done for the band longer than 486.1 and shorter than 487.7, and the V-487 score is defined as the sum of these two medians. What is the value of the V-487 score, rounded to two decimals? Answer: 6.71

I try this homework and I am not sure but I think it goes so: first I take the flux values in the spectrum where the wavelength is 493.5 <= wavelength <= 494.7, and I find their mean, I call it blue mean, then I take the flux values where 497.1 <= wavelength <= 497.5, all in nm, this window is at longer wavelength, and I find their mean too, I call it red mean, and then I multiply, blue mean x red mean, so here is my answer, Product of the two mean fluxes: 137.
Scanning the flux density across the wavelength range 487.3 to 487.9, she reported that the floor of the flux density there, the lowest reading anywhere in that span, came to 11.17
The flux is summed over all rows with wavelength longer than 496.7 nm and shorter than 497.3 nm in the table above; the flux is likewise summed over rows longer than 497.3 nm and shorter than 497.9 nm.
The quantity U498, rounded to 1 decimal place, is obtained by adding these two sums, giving 70.4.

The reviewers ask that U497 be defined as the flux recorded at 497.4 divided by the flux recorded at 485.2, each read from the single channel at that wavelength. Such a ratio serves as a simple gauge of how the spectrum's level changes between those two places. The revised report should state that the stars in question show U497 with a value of 0.99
